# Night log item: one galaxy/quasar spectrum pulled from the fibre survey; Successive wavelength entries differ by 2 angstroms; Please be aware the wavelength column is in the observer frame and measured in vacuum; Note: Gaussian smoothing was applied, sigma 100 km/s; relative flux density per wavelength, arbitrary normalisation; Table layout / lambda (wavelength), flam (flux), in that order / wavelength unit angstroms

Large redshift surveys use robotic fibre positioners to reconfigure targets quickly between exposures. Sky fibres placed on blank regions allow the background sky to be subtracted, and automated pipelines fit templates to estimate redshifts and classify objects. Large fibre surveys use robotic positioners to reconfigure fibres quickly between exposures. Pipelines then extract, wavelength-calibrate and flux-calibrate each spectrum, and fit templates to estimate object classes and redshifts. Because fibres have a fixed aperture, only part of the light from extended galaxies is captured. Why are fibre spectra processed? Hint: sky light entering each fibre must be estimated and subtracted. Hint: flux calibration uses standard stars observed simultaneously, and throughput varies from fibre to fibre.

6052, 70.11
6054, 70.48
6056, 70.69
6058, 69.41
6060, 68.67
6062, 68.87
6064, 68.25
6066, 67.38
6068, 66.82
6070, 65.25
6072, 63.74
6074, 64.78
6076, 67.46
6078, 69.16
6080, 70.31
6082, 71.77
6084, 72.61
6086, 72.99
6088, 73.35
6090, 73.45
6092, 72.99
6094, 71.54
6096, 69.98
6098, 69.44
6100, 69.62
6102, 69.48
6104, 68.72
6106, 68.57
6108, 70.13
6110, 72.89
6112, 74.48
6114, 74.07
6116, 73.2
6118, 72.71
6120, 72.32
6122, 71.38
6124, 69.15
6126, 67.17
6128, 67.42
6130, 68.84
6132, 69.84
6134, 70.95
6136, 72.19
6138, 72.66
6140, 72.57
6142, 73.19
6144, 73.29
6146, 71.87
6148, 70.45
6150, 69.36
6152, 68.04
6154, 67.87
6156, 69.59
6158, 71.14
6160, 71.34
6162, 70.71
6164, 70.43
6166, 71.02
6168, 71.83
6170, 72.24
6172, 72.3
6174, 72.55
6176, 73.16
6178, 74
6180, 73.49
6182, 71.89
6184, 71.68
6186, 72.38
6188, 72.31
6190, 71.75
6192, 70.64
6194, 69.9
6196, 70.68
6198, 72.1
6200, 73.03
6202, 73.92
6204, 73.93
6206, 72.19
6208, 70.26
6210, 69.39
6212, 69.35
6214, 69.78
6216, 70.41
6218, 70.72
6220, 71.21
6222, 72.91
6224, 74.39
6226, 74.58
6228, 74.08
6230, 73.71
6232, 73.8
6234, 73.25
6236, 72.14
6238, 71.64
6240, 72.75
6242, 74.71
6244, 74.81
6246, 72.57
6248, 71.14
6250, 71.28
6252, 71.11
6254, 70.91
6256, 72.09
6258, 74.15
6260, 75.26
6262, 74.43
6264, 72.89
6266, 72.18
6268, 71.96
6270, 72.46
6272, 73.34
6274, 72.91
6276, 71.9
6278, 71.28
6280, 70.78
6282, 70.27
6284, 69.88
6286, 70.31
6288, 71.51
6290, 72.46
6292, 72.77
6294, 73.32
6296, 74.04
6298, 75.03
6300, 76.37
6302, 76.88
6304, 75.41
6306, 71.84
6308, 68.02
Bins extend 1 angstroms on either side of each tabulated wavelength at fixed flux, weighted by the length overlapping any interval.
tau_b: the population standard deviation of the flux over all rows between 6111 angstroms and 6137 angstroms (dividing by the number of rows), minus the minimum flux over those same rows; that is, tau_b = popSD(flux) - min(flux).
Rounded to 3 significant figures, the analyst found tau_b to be -64.9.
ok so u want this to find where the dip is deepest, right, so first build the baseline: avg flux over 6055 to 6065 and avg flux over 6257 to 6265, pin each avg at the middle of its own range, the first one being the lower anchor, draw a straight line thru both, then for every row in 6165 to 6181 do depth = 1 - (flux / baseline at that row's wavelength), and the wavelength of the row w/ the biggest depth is 6166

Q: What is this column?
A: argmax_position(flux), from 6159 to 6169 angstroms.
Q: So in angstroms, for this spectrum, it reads 6168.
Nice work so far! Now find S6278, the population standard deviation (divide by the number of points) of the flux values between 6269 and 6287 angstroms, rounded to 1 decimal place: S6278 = 1.2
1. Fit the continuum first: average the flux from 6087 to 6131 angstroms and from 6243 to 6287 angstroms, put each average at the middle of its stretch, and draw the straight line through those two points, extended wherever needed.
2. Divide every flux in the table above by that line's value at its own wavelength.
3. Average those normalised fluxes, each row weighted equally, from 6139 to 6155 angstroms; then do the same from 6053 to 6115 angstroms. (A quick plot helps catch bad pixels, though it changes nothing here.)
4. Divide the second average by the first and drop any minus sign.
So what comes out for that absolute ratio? 0.99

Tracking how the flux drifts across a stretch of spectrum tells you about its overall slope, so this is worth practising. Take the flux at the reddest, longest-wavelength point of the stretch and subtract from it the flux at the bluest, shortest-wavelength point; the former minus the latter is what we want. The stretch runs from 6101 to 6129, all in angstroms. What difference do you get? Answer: -2.1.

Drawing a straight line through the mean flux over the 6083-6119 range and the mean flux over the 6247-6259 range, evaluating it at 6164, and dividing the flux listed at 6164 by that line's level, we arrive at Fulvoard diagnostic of 0.98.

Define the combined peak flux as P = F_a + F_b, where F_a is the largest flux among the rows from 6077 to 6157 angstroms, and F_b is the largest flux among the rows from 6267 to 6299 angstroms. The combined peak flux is 150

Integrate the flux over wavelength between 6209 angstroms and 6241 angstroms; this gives 2308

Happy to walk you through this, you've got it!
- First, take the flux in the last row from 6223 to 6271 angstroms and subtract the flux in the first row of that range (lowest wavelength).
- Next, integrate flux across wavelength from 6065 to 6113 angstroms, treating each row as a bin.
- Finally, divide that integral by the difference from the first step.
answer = -1738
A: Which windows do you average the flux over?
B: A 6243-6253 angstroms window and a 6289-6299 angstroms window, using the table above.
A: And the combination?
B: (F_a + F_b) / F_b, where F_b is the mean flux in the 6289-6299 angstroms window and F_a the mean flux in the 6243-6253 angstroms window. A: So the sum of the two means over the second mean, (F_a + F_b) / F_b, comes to 1.98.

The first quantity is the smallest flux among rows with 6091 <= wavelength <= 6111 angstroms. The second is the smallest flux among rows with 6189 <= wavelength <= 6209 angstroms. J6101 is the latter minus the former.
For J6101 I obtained 1.3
